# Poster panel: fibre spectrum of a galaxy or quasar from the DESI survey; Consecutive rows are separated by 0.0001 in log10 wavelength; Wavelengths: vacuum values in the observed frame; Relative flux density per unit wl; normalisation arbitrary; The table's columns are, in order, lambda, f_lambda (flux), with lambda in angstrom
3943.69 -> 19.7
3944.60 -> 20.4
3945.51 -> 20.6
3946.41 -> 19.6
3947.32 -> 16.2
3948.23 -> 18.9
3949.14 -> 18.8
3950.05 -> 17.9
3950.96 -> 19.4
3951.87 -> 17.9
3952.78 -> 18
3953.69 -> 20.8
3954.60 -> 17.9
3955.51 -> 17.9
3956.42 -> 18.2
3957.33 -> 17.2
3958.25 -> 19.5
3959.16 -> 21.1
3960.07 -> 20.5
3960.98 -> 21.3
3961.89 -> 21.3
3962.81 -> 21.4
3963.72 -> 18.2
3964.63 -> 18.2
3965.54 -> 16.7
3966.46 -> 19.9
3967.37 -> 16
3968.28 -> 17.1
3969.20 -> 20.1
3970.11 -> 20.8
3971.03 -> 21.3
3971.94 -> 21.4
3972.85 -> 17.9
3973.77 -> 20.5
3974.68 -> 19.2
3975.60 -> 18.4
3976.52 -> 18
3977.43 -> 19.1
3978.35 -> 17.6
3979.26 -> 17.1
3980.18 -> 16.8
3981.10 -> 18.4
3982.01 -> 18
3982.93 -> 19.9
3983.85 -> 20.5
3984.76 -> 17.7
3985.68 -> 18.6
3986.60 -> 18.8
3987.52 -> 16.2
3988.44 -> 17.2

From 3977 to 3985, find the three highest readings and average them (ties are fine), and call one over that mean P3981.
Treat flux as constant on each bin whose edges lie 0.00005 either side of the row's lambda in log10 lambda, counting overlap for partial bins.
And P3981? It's 0.050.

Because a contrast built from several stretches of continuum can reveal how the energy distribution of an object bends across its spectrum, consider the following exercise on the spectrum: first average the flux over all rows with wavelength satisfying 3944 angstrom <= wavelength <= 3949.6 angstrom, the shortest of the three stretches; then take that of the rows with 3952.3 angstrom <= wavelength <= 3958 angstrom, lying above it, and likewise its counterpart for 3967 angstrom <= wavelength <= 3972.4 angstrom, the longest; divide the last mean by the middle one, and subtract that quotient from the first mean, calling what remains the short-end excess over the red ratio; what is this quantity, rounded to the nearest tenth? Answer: 18.0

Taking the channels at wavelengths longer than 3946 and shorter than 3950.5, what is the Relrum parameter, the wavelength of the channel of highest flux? 3946.41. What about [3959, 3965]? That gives 3962.81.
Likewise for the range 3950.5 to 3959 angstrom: 3953.69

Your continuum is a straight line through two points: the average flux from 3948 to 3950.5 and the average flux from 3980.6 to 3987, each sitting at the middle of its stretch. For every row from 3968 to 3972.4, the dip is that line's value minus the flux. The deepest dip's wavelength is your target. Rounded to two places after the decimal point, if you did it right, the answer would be 3968.28 angstrom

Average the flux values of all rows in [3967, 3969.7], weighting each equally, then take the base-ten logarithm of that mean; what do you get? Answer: 1.25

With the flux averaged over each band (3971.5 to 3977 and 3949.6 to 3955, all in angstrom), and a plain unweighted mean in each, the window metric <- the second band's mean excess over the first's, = -0.6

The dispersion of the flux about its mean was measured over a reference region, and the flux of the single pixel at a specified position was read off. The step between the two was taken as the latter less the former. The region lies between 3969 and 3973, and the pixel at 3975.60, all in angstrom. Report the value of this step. 17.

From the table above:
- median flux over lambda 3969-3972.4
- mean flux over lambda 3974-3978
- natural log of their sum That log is 3.68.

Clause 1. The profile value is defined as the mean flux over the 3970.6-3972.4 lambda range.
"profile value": 21.4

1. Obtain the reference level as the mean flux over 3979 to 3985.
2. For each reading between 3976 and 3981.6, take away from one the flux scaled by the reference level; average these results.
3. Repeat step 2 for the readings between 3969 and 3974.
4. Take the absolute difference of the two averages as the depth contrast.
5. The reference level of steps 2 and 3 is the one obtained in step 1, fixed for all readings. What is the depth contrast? 0.136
